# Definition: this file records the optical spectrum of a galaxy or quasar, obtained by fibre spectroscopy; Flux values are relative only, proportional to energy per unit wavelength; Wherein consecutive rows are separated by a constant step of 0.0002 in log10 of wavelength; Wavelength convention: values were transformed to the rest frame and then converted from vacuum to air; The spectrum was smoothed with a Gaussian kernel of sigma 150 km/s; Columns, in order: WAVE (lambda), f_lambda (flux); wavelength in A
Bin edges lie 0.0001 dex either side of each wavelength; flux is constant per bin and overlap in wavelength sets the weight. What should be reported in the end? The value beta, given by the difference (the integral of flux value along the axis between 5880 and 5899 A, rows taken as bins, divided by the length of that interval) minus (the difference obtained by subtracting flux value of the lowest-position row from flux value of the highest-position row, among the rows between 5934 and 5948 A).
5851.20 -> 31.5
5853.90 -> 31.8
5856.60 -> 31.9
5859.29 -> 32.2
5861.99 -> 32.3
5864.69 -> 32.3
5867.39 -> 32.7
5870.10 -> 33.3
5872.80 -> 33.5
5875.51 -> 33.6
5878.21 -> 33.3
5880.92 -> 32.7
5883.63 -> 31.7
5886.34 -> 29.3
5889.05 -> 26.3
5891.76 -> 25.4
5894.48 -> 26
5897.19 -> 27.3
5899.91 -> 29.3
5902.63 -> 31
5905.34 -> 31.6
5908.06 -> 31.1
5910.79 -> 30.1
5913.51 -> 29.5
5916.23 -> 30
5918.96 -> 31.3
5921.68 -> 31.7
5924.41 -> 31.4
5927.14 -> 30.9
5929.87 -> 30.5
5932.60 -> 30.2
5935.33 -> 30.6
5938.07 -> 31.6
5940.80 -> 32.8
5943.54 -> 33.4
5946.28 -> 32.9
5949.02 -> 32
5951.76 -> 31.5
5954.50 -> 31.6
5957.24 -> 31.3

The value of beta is 26.0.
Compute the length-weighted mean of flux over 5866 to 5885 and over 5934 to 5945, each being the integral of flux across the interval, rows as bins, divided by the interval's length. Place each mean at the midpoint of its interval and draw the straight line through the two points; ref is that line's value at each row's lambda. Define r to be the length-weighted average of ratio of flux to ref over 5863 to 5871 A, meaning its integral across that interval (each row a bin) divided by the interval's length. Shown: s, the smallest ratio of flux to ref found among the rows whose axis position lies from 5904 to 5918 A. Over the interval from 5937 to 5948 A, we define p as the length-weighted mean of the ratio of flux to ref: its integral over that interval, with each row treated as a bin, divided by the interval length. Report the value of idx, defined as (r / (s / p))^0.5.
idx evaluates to 1.05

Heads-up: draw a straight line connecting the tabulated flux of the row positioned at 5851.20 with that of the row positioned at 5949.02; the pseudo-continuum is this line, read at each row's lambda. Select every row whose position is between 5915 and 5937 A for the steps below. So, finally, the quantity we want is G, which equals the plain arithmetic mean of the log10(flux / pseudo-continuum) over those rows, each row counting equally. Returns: -0.015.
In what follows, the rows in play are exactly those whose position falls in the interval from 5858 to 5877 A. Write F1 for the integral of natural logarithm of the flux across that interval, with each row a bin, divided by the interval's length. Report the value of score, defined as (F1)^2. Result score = 12.2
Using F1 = 3.49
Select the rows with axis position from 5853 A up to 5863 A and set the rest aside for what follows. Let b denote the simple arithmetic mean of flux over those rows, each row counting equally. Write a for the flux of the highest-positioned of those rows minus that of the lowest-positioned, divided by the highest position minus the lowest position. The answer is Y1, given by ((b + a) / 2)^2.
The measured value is 258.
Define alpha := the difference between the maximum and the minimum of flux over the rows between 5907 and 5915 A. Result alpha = 1.6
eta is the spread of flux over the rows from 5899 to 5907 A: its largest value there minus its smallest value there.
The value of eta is 2.3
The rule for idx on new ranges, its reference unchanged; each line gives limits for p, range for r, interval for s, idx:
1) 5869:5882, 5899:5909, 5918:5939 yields 1.01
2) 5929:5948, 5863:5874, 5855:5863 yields 1.01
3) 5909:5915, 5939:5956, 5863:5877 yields 0.98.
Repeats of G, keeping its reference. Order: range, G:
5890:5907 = -0.049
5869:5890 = 0.000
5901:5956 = -0.009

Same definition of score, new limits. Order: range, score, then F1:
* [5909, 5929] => 11.7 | 3.42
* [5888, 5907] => 11.1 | 3.34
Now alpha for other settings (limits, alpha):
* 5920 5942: 2.6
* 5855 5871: 1.4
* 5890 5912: 6.2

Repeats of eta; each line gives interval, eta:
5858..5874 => 1.3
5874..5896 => 8.2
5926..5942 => 2.6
